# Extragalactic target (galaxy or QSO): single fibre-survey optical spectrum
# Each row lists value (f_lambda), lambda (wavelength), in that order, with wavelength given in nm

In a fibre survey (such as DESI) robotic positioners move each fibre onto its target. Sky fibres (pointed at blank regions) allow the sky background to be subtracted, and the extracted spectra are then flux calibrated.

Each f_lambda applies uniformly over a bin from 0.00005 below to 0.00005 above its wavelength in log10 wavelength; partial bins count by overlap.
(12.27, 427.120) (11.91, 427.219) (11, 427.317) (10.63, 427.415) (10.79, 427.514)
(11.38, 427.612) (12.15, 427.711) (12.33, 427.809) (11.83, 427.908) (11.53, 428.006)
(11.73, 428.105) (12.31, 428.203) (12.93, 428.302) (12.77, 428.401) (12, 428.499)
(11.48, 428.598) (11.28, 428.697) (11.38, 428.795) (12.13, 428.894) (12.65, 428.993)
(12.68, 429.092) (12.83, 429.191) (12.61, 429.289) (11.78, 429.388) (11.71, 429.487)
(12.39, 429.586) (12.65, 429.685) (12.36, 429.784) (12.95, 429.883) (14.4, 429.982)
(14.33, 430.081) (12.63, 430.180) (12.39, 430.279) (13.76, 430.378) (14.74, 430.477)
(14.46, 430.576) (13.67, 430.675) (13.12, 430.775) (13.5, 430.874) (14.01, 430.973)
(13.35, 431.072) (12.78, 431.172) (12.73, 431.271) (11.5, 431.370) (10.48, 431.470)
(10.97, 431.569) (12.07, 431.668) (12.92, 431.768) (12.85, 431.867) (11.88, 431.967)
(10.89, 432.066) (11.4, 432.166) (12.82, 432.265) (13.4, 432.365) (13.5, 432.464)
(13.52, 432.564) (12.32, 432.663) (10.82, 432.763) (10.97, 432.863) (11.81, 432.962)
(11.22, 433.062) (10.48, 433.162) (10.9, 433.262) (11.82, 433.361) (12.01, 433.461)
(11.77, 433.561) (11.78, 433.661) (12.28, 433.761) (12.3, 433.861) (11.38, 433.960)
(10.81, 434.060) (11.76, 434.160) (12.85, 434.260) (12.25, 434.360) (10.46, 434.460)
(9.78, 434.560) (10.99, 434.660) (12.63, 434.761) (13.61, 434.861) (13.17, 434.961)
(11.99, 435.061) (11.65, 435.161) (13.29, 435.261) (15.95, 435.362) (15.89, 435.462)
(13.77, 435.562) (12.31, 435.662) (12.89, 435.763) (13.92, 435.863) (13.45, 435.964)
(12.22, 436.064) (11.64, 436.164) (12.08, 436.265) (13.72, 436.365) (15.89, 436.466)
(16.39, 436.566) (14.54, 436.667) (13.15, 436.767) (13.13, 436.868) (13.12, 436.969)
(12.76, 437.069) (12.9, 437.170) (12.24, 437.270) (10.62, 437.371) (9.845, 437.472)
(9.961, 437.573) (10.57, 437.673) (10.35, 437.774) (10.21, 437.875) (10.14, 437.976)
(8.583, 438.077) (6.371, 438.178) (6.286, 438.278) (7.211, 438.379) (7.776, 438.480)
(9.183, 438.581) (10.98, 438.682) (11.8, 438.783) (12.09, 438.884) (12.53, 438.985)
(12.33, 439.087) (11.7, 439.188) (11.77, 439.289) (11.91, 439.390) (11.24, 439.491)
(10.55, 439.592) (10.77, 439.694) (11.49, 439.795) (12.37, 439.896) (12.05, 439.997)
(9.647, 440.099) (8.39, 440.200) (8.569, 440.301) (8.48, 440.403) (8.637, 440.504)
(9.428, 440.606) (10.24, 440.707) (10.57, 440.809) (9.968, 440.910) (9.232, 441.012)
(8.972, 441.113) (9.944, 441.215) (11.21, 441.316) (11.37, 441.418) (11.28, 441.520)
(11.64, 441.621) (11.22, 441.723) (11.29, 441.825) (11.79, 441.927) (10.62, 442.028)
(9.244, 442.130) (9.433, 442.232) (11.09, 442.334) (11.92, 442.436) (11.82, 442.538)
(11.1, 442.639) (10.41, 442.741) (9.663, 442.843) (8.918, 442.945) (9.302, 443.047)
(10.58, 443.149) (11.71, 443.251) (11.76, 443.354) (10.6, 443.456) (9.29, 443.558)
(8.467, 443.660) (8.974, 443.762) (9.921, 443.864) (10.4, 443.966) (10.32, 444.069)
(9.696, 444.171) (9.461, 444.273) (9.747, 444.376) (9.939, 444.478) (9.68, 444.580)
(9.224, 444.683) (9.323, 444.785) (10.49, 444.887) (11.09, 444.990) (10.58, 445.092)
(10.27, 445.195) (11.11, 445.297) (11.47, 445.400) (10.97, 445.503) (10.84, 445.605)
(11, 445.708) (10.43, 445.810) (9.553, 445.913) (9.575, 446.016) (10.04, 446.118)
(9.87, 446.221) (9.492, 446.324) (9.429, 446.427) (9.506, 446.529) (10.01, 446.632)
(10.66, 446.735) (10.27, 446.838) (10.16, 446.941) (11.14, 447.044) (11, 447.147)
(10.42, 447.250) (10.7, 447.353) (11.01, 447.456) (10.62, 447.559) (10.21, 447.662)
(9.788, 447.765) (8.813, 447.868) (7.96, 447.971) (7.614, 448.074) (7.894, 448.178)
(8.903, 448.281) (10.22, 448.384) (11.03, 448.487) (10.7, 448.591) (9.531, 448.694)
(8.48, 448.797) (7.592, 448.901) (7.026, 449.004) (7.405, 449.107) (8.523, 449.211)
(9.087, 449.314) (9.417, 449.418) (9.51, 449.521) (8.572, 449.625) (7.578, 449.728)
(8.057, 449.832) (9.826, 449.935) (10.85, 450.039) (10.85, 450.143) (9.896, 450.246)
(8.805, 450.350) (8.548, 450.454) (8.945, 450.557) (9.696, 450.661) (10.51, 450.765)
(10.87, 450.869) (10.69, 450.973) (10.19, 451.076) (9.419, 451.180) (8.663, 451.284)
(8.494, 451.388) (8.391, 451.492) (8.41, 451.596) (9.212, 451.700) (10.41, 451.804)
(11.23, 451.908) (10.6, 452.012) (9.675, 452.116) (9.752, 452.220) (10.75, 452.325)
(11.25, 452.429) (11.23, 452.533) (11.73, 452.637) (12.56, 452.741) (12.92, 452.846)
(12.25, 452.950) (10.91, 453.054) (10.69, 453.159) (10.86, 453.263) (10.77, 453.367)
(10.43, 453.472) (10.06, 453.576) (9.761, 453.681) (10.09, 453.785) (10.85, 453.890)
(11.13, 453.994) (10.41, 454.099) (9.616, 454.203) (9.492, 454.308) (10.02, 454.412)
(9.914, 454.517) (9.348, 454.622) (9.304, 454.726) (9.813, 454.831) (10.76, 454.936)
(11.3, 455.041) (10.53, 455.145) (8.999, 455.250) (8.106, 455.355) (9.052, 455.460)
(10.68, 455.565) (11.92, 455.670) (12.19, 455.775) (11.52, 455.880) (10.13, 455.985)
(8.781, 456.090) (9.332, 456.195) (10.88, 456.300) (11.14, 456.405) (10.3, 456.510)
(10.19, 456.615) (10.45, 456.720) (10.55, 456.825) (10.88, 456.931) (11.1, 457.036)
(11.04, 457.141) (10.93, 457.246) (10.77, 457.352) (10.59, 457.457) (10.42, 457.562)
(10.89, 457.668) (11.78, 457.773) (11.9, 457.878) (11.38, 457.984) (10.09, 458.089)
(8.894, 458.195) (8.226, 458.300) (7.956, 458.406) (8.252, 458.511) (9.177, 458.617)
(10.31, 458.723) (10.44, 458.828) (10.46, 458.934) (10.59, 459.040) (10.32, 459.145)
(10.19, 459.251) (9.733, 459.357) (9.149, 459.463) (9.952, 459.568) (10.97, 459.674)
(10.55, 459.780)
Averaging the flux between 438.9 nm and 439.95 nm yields 11.7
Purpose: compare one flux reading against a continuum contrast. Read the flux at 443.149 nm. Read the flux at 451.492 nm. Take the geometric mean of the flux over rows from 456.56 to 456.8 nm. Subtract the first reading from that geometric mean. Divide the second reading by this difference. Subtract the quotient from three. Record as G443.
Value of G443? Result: 35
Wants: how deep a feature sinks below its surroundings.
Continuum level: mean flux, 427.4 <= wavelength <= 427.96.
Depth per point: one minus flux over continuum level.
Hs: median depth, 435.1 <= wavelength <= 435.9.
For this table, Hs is -0.17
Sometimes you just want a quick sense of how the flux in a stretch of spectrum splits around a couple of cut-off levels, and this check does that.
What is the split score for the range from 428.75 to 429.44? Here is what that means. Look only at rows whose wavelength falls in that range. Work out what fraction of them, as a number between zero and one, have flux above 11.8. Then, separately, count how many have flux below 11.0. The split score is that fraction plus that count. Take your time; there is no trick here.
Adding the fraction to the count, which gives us 1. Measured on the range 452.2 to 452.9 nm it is 2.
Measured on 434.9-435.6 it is 1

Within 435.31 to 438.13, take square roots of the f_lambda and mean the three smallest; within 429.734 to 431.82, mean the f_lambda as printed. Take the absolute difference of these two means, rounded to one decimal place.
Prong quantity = 9.9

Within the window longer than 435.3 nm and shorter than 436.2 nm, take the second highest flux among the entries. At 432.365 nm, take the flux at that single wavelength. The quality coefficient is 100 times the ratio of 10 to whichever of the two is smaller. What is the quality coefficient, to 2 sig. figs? 75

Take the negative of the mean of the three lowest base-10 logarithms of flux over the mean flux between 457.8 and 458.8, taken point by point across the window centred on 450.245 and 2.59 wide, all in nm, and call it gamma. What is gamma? 0.12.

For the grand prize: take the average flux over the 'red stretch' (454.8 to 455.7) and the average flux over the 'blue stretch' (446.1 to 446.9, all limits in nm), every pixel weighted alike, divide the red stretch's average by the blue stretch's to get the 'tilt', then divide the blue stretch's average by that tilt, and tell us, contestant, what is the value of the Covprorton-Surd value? 9.7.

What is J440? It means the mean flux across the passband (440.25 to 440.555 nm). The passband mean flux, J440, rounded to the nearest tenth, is 8.6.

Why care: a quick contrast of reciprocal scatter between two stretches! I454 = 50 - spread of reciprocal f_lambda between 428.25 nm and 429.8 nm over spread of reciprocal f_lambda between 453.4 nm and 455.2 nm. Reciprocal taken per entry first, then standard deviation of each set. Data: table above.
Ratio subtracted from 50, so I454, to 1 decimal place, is 49.3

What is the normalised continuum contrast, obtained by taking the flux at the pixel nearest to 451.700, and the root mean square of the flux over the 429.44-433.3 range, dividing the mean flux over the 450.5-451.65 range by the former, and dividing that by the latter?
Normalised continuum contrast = 0.082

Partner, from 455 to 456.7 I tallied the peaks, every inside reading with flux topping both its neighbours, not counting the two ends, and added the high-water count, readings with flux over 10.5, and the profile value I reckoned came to 10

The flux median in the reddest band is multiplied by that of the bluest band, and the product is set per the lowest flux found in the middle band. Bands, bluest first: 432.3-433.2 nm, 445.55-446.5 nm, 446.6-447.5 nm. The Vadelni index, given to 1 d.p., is 13.4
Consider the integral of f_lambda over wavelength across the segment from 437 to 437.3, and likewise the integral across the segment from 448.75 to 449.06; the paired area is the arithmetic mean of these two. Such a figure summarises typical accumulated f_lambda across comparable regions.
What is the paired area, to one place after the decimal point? 3.1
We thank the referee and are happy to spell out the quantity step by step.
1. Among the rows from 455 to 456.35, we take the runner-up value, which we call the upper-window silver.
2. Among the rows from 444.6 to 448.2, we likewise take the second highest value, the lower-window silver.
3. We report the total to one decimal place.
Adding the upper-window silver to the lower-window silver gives 23.1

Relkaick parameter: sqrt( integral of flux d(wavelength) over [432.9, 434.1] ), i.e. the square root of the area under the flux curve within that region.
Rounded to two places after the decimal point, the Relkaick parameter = 3.72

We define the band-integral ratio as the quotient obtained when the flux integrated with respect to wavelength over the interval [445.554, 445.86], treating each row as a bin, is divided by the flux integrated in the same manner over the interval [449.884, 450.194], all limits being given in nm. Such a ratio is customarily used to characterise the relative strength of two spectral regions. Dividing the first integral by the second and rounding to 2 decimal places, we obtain 1.01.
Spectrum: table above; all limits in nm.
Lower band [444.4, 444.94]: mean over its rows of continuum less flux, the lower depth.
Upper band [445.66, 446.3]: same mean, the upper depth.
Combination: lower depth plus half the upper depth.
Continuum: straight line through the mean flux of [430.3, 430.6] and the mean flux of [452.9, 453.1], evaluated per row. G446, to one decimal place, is 4.0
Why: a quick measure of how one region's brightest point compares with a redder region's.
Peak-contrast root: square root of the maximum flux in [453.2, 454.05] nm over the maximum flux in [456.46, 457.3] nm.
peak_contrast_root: 1.00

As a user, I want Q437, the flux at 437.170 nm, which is 12.9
